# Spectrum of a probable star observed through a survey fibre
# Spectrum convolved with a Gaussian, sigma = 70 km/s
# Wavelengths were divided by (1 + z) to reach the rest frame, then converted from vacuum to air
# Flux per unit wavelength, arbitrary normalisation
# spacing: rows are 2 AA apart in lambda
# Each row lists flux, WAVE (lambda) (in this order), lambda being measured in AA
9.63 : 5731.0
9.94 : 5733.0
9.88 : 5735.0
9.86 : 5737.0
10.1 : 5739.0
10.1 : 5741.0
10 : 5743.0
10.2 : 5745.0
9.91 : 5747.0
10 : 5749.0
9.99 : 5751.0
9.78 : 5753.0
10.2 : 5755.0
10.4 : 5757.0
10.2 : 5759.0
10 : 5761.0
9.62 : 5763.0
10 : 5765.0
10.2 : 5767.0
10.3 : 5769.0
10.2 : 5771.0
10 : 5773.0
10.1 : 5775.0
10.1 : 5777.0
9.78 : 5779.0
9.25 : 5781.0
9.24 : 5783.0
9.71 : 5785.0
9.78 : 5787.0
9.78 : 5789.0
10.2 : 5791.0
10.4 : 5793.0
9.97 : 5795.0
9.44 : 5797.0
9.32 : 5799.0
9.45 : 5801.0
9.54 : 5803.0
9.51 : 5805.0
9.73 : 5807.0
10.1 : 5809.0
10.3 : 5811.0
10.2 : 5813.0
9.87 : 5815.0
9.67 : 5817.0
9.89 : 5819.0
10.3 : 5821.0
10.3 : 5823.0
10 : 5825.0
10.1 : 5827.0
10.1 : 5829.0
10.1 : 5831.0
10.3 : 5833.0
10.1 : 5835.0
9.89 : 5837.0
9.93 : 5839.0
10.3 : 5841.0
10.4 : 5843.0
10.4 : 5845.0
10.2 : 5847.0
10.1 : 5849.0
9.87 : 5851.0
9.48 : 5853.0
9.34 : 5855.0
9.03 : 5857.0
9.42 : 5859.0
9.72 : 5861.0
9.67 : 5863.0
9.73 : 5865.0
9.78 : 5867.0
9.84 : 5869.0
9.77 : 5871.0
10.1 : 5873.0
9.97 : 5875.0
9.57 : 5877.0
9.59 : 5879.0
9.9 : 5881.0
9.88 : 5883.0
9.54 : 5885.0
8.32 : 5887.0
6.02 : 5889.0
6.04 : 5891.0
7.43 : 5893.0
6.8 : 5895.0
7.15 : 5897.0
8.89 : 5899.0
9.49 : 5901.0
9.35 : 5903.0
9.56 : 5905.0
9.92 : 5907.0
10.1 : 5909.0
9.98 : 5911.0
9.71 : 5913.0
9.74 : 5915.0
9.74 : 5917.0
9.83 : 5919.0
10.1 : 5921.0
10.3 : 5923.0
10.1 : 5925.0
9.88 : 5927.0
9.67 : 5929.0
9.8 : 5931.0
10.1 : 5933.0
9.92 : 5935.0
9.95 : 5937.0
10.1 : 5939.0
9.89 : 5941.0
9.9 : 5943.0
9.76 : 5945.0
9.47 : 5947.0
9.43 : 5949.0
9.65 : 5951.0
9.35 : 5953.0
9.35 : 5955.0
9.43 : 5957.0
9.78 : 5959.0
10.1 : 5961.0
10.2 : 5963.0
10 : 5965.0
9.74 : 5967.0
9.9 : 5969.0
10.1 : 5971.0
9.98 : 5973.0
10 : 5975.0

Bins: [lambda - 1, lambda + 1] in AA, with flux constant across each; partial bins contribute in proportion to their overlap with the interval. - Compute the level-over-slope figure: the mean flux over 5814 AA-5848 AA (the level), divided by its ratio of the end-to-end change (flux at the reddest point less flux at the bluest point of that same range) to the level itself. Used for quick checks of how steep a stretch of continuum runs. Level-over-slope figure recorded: 310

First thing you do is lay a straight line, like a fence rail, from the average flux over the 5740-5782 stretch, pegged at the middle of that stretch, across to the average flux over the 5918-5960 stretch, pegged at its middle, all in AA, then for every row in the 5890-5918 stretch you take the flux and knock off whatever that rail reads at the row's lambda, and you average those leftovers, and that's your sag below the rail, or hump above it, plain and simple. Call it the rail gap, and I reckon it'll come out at -1.0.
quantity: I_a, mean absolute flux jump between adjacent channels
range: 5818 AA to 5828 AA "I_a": 0.20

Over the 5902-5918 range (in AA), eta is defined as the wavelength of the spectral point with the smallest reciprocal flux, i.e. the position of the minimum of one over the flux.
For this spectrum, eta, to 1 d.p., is 5909.0 AA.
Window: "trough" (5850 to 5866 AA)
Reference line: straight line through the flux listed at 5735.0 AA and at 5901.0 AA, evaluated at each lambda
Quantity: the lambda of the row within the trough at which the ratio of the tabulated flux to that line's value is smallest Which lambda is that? 5857.0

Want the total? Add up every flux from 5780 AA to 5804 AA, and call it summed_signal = 116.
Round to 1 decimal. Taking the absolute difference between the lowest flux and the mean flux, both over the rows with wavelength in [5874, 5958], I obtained 3.3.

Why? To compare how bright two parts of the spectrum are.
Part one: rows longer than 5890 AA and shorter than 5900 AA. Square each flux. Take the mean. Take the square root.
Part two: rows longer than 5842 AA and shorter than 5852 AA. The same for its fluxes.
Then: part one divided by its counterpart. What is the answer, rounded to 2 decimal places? 0.72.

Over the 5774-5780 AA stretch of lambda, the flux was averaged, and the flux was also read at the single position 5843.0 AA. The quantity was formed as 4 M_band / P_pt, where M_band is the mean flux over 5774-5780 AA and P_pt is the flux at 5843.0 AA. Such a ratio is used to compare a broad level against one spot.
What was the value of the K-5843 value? 3.8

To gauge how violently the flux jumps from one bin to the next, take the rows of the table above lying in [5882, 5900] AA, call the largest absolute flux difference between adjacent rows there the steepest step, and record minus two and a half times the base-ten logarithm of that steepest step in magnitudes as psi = -0.90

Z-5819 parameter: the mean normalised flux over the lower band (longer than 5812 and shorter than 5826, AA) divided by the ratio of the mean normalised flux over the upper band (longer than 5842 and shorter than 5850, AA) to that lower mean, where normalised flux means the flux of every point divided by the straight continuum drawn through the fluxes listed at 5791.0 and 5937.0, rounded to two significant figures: 0.96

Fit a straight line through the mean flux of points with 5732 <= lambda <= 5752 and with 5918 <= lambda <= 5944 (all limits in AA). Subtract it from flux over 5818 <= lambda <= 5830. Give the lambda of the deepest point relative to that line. 5819.0 AA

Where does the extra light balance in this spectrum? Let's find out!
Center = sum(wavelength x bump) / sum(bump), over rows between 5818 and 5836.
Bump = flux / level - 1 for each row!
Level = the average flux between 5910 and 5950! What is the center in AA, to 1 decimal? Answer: 5827.5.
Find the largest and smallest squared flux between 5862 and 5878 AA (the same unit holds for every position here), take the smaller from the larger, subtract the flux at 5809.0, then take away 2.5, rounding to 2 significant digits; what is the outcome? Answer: -2.2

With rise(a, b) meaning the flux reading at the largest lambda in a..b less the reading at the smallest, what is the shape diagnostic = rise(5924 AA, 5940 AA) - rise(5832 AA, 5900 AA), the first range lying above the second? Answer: 1.4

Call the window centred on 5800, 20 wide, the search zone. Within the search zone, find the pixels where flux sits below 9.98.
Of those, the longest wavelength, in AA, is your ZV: 5807.0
